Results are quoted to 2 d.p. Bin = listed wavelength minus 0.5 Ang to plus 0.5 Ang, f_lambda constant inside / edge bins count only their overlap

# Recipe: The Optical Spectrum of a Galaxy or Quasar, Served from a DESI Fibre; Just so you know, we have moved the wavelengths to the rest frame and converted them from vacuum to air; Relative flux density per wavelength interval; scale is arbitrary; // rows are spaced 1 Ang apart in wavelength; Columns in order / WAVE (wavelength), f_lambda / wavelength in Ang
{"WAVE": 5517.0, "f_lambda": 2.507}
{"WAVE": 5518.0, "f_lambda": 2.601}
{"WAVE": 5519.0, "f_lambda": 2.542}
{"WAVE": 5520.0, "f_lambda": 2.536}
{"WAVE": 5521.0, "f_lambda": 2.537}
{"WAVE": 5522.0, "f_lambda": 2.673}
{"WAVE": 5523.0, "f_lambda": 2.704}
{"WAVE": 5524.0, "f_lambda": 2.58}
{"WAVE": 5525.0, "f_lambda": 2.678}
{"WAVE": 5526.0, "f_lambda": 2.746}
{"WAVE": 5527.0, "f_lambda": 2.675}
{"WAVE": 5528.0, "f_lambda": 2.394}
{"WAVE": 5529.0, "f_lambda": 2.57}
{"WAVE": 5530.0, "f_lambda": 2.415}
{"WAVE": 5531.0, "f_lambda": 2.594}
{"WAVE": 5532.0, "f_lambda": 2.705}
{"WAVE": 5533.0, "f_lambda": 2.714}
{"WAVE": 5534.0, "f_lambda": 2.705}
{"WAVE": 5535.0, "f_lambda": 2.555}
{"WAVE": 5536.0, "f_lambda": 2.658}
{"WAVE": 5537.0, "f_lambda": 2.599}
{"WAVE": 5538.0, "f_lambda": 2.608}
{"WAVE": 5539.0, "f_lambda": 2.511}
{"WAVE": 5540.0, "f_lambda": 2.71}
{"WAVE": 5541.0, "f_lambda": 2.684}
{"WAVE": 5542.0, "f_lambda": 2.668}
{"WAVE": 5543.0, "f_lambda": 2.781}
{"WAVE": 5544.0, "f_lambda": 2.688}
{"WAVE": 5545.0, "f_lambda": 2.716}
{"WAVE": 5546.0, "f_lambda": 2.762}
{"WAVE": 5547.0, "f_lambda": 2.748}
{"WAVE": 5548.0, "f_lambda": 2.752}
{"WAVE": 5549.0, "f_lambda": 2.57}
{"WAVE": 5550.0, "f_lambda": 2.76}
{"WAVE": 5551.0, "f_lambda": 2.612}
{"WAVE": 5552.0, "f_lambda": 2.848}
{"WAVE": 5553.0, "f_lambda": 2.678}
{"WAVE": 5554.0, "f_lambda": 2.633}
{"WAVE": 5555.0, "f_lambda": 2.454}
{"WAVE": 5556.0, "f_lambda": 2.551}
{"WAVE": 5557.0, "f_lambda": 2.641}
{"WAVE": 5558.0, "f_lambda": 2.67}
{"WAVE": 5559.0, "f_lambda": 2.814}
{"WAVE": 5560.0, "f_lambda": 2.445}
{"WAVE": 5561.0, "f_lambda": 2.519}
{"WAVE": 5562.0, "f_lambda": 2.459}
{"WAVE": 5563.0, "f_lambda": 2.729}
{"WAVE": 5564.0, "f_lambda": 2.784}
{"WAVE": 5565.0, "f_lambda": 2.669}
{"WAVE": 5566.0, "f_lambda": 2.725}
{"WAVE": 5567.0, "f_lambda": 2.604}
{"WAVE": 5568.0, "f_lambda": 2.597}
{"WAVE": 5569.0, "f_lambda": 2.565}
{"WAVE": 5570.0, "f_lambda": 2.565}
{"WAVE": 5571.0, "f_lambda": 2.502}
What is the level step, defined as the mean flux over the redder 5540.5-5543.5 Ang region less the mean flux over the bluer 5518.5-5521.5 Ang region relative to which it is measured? 0.17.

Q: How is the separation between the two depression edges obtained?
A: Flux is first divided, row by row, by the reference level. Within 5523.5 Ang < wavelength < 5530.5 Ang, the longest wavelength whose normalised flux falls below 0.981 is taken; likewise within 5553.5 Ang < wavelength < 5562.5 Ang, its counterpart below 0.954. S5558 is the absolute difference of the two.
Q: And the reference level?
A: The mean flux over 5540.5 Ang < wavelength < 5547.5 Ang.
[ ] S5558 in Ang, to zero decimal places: 32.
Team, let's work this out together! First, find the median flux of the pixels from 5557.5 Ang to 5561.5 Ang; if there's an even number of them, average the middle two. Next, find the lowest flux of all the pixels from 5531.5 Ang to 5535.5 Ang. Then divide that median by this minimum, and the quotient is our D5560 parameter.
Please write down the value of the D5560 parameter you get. 1.015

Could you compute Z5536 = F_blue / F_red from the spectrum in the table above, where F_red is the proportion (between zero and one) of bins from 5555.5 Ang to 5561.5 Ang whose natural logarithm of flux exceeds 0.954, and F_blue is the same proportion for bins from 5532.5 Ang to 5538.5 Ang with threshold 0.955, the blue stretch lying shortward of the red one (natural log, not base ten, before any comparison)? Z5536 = 1.7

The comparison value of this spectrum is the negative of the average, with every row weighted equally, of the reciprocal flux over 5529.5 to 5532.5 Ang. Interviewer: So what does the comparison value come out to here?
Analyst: -0.390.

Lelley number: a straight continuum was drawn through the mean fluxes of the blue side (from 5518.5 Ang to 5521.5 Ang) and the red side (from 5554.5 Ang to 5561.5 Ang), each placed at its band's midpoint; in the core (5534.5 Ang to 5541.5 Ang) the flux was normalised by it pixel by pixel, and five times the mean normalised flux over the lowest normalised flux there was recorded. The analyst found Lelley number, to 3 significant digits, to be 5.22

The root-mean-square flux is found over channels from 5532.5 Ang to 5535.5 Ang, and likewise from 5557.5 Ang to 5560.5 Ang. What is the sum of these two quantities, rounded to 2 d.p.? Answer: 5.31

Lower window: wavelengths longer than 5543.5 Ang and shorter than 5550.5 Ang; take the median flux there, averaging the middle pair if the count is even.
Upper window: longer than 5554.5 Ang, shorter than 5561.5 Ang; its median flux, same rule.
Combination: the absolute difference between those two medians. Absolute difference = 0.20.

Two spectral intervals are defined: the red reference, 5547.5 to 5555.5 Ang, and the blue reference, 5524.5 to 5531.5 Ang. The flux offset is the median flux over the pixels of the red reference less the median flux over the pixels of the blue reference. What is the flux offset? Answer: 0.06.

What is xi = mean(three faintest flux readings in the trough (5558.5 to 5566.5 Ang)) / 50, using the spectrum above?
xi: 0.0495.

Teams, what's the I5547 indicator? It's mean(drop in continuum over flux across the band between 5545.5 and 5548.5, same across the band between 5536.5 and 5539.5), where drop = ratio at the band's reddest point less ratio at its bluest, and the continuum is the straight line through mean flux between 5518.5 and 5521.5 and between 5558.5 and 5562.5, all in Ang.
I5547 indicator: 0.019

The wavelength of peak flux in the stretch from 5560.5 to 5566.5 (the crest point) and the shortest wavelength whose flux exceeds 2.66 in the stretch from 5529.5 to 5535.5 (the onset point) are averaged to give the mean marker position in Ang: 5548.0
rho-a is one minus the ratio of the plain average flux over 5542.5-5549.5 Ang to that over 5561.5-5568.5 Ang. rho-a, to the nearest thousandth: -0.024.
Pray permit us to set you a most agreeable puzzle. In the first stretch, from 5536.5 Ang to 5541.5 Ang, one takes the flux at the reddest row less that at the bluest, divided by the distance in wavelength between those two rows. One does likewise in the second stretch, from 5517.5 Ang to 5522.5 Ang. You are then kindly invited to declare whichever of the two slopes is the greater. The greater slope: 0.021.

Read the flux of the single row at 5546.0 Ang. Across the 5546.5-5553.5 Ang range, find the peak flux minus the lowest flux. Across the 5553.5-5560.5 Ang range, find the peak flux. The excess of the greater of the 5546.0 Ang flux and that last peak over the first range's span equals 2.54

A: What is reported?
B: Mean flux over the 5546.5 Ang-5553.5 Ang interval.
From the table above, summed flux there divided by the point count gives 2.71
